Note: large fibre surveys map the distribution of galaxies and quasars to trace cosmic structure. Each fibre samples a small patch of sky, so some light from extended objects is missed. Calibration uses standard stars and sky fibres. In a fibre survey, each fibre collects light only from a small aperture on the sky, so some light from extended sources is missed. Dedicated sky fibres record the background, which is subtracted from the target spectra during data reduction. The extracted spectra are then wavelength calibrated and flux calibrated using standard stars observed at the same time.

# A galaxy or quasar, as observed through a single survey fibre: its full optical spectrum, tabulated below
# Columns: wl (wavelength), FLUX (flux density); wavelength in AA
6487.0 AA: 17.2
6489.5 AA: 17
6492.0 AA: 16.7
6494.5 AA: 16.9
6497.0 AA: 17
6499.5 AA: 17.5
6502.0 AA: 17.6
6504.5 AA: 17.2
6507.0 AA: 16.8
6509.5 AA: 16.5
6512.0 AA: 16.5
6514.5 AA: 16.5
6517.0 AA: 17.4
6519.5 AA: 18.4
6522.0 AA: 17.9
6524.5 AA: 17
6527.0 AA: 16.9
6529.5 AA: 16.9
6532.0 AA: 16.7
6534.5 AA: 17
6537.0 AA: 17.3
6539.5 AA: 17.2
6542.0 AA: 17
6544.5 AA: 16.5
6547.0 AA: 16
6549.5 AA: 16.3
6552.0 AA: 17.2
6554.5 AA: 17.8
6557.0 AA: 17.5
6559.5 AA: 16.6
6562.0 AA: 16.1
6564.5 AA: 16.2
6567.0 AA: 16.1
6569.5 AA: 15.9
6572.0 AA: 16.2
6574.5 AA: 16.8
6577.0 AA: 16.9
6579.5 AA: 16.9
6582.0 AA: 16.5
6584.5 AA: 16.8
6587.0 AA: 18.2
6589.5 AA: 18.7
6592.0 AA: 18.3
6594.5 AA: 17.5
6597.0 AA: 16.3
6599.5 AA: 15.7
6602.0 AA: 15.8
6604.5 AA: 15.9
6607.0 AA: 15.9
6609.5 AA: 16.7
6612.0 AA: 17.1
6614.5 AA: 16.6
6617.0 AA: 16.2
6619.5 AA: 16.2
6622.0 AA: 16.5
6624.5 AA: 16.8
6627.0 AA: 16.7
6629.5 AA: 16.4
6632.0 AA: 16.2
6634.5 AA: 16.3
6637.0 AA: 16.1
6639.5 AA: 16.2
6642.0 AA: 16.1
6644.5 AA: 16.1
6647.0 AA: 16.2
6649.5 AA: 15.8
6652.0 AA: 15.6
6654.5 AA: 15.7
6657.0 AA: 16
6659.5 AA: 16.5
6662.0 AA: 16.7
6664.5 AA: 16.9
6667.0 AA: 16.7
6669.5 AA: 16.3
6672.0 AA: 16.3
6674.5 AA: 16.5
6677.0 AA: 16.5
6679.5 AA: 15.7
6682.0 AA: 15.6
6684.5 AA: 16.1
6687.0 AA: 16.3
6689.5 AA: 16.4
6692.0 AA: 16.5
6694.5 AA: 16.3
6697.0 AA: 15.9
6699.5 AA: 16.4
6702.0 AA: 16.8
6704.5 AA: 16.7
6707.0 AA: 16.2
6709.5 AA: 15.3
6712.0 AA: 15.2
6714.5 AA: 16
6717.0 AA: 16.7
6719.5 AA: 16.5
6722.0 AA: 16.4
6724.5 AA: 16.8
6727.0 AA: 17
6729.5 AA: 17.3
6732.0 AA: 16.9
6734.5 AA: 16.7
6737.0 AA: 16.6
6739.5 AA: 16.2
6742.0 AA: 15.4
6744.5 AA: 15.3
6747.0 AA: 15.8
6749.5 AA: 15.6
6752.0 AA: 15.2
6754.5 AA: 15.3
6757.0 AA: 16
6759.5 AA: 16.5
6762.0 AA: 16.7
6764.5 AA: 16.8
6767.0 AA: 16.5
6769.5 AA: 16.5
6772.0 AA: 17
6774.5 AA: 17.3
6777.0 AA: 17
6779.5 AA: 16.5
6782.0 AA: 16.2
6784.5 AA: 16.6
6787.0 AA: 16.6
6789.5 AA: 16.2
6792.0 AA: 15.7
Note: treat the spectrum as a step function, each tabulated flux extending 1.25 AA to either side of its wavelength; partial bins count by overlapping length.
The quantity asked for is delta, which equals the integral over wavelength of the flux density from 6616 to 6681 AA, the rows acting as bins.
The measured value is 1058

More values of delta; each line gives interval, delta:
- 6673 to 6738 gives 1063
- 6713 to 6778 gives 1065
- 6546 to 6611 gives 1087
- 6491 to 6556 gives 1107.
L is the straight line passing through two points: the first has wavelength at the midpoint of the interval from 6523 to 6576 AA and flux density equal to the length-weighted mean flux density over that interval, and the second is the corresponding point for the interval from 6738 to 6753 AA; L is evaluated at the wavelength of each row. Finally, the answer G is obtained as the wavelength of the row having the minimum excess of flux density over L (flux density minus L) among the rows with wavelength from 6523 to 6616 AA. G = 6547.0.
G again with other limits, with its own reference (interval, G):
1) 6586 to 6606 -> 6599.5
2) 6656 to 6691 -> 6682.0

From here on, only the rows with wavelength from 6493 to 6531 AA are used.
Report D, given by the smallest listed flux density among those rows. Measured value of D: 16.5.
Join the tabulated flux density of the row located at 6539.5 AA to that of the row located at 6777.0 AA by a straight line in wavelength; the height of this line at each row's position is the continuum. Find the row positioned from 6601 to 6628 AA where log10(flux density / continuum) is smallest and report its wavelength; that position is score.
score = 6602.0 AA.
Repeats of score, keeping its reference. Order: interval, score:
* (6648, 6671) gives 6652.0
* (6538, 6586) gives 6569.5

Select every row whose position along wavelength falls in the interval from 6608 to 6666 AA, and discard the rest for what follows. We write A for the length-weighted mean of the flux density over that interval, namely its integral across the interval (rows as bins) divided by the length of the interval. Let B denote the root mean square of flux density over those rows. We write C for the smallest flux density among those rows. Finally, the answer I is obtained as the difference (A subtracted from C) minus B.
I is -17.1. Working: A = 16.3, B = 16.3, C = 15.6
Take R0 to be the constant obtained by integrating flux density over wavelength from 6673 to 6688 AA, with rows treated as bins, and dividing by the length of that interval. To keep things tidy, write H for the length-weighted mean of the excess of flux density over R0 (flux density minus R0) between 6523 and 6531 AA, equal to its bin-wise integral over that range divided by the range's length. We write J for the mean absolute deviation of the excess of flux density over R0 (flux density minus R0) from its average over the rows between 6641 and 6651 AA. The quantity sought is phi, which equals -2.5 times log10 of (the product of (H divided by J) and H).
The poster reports -1.9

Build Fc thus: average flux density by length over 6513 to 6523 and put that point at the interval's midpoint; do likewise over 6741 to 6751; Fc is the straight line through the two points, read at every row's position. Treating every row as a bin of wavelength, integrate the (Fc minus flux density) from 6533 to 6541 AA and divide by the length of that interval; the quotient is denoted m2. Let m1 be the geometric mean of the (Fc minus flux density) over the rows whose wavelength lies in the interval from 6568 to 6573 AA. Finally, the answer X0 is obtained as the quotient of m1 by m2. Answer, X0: 4.9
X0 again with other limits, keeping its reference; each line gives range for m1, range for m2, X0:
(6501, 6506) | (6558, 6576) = 0.2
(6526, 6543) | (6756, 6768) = -0.2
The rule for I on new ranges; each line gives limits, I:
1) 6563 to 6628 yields -17.7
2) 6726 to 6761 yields -17.1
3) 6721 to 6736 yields -17.3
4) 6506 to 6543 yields -17.6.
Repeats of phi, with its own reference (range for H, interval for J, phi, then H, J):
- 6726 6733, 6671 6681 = -1.3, 0.96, 0.3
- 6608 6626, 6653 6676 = 0.3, 0.46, 0.3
